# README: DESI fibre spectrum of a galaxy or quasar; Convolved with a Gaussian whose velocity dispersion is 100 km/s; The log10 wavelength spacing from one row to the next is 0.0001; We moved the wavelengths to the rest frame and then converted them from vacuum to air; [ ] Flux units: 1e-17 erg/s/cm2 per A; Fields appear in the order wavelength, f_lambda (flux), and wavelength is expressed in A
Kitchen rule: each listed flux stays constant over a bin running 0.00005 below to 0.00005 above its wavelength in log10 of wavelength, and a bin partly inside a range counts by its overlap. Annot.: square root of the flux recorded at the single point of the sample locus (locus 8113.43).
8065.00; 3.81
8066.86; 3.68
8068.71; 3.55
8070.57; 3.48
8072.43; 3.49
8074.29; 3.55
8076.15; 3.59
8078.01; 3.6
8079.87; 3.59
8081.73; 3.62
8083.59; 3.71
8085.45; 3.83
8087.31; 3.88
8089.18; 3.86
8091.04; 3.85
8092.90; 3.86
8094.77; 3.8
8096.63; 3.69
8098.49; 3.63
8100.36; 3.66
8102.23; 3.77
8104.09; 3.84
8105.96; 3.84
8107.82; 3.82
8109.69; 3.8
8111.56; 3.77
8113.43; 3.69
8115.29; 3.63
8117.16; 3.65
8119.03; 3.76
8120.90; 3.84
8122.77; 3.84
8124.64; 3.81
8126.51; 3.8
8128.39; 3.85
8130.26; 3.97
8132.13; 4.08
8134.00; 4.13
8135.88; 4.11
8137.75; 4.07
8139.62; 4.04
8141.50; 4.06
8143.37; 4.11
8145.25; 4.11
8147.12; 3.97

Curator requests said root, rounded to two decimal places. 1.92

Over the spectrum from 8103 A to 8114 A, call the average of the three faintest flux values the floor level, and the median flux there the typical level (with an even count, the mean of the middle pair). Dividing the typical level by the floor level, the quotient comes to 1.02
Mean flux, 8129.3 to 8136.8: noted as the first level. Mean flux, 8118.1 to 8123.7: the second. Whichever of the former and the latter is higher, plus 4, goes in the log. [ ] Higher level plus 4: 8.07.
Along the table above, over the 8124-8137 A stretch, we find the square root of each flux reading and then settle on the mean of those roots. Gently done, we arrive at 1.99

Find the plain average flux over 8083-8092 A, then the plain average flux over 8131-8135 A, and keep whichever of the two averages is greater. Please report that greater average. 4.1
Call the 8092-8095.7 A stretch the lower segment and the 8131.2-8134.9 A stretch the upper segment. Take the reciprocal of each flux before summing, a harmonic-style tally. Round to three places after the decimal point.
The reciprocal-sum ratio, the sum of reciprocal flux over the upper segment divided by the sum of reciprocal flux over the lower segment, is 0.933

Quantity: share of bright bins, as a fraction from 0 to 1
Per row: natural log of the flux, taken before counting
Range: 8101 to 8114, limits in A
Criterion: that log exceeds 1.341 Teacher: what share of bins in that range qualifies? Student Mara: 0.29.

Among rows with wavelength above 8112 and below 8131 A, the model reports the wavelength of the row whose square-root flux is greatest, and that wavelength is 8130.26 A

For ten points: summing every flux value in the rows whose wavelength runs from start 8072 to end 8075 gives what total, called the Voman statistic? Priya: 7.0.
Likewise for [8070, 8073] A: 7.0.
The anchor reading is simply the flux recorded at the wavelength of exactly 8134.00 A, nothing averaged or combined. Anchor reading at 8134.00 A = 4.13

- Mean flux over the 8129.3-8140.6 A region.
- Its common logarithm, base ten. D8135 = 0.609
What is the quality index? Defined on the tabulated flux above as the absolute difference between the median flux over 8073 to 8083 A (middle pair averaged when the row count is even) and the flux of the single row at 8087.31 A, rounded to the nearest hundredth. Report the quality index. 0.29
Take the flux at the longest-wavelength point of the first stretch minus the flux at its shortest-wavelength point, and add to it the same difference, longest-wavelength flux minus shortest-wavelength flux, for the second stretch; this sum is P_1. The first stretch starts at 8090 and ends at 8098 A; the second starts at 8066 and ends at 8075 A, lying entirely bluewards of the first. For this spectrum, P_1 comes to -0.29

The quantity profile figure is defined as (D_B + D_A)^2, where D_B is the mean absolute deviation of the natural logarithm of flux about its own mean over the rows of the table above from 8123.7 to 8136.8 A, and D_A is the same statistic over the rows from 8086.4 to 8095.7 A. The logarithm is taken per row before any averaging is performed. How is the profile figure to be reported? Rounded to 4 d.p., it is 0.0013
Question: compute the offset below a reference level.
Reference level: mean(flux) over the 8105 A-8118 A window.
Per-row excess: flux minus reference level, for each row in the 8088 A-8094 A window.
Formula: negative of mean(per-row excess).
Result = -0.11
